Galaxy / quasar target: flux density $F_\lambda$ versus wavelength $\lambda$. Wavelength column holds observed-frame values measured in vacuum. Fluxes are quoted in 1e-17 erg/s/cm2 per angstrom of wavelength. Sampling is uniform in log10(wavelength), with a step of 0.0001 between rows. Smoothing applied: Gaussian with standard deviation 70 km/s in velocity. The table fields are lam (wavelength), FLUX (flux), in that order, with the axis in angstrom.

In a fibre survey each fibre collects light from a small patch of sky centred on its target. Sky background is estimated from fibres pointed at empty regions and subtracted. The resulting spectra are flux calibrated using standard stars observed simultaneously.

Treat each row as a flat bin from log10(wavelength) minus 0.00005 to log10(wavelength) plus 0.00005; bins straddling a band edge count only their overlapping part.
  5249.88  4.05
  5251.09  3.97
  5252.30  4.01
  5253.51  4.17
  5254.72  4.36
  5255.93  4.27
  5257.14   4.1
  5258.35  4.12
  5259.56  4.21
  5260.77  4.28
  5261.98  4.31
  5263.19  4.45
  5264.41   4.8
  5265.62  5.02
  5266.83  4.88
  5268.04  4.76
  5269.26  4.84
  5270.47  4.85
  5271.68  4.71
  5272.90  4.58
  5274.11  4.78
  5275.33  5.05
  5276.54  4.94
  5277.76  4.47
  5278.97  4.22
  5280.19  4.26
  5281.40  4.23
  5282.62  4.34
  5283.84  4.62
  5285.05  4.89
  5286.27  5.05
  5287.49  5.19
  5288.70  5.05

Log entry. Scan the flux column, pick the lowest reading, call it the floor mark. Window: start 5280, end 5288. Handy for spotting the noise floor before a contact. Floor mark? 4.23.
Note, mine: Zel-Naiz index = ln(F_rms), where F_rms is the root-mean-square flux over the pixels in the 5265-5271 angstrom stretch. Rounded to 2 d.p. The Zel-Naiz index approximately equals 1.58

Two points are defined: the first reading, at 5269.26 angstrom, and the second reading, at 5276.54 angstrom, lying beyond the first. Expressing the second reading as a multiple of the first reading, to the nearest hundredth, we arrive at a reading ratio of 1.02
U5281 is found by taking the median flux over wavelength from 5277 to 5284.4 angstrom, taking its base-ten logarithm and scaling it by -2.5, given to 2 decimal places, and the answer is -1.58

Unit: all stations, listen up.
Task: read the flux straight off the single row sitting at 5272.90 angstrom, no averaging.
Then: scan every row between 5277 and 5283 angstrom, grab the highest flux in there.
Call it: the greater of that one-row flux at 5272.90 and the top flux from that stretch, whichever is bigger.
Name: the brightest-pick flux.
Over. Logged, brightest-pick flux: 4.58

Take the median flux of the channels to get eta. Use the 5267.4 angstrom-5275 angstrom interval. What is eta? 4.77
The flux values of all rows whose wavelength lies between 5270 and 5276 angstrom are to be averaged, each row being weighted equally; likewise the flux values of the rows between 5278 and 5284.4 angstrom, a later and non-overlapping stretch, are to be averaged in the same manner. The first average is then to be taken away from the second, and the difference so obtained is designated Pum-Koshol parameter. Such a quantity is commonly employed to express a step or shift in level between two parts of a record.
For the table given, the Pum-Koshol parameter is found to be -0.46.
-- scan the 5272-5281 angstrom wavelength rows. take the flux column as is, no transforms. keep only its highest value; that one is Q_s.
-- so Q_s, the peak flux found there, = 5.05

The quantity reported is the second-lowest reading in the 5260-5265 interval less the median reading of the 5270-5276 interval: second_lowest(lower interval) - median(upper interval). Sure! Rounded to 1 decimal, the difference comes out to -0.5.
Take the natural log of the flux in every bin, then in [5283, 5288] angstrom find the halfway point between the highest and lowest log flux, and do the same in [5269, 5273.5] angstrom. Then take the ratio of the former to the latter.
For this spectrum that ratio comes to 1.02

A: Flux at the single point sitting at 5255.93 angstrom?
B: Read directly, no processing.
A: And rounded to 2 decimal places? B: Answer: 4.27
